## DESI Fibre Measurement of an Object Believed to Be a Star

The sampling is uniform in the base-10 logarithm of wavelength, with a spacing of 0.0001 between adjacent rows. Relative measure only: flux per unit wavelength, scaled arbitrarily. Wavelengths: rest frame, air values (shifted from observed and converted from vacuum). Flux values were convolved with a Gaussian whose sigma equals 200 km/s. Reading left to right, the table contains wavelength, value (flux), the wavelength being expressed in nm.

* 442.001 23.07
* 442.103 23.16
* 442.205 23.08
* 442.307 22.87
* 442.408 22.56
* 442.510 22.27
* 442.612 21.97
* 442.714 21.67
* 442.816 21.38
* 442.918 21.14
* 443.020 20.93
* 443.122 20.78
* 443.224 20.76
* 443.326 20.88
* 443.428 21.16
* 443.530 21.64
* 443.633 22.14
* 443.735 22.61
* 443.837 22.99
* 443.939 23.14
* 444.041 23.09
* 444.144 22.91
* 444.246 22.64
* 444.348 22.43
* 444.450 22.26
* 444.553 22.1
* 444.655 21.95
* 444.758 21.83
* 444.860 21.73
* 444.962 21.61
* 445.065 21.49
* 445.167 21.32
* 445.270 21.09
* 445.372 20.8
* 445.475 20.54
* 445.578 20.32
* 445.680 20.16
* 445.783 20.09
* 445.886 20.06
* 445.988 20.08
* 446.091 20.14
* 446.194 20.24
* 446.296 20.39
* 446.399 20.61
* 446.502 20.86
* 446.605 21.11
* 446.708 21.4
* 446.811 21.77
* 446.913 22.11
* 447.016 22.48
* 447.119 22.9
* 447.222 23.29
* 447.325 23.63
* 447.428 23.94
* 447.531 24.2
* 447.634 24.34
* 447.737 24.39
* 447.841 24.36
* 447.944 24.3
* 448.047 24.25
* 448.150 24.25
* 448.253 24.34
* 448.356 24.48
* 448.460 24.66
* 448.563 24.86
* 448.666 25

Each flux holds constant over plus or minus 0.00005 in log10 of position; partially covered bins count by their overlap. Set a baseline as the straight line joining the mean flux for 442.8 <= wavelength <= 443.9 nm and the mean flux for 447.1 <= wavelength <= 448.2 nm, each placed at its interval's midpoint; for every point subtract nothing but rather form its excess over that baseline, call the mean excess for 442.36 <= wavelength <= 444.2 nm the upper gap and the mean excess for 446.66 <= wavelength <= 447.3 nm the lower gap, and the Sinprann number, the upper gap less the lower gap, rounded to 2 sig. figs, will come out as 1.7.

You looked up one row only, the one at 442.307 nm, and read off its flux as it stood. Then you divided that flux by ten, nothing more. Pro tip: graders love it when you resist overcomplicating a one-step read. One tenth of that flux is 2.29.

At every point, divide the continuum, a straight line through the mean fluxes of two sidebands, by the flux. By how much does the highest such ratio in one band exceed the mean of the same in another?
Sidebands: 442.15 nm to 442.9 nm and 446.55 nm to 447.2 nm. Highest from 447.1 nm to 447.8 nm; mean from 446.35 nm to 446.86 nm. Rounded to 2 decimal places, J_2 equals -0.08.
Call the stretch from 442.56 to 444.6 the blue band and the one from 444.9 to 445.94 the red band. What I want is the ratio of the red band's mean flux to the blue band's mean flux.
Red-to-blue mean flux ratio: 0.95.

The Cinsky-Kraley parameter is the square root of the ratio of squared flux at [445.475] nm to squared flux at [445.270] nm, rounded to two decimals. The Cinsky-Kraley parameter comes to 0.97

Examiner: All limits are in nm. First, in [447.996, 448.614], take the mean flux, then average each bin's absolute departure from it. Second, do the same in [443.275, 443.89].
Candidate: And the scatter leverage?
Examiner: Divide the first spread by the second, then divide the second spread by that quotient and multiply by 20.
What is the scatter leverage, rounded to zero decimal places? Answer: 47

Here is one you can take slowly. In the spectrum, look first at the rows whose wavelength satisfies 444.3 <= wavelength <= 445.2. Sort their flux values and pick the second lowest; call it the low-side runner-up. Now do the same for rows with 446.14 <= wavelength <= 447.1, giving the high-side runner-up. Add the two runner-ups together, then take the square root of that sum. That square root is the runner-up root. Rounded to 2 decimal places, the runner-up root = 6.47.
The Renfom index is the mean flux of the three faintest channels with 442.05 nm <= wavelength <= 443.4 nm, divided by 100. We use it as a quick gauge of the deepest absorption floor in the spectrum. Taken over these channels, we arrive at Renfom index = 0.208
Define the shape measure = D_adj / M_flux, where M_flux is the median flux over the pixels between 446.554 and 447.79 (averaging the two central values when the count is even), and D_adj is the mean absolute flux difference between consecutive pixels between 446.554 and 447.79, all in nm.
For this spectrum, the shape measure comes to 0.013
